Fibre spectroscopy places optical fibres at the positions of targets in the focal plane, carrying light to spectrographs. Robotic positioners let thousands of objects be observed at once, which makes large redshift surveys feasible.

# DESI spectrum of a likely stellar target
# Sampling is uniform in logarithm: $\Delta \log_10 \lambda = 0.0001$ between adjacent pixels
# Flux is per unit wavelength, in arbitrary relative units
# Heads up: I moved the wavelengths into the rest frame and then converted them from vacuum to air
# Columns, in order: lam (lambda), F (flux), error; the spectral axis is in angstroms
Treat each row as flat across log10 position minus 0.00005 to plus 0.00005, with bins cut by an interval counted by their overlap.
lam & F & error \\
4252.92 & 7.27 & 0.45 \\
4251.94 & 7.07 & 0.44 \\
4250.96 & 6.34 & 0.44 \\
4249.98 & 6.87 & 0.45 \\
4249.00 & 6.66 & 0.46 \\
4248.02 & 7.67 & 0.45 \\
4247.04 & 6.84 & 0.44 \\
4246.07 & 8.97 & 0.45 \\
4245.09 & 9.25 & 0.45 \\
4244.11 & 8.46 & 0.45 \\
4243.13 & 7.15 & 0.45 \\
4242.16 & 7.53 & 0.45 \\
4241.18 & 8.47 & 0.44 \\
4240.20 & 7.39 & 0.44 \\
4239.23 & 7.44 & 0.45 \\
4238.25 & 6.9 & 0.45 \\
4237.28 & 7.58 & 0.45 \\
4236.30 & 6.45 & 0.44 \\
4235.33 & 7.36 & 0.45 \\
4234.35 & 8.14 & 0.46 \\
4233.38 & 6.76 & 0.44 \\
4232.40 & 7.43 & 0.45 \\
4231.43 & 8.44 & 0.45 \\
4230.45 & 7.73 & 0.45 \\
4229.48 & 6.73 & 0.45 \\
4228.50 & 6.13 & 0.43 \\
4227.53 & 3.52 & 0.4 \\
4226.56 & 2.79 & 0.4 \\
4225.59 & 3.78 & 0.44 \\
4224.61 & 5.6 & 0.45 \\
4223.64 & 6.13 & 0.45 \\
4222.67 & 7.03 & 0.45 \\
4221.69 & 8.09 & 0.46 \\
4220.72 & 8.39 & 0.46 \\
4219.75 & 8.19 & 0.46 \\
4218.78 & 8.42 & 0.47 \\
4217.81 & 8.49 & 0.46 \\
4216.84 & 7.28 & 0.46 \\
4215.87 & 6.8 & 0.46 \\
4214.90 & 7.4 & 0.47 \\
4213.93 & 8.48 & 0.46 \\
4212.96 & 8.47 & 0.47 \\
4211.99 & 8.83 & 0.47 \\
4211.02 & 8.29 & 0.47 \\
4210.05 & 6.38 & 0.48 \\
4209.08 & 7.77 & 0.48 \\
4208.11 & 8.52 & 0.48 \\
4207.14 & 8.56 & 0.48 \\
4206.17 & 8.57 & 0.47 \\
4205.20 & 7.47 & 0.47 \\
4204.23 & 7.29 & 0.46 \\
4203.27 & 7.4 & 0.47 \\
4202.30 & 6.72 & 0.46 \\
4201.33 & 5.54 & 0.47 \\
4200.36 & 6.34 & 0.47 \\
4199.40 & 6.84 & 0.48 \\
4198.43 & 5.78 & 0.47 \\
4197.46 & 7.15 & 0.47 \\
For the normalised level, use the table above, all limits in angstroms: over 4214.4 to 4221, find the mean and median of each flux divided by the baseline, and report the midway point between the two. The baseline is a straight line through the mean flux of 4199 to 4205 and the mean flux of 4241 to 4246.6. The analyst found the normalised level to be 1.09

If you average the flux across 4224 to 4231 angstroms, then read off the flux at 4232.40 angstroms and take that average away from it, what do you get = 2.2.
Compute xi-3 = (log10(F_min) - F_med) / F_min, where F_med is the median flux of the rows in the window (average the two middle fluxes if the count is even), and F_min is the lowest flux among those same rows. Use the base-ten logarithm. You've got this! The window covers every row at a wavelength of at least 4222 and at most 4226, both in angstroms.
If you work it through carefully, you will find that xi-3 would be -1.4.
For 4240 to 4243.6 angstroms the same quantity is -0.9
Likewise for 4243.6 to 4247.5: -1.2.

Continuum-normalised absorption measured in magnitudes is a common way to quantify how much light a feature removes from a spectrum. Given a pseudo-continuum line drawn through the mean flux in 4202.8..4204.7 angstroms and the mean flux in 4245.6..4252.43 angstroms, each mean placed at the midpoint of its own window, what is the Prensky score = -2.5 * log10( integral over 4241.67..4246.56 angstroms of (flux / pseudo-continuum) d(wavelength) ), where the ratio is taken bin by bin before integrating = -1.87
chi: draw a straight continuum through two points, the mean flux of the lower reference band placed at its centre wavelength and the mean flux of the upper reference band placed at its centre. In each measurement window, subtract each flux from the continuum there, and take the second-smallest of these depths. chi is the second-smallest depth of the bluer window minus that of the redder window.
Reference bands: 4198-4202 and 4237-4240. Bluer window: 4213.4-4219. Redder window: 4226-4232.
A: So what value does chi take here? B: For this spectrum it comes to -1.1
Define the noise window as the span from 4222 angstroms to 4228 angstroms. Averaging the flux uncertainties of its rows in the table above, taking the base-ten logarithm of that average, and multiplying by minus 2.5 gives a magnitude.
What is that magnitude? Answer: 0.91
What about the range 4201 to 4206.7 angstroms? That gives 0.83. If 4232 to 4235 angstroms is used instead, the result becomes 0.87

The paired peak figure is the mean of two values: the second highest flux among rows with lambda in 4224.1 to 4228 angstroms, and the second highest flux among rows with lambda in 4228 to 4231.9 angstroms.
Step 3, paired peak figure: 5.8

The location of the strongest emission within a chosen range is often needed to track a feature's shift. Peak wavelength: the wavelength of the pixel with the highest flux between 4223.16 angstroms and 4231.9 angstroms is 4231.43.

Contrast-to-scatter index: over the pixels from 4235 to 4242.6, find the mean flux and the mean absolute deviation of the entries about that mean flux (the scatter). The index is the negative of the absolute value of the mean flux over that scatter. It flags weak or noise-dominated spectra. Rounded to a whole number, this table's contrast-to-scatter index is -20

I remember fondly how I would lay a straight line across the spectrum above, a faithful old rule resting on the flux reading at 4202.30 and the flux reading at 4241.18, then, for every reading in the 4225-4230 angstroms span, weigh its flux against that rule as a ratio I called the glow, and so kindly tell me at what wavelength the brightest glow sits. 4229.48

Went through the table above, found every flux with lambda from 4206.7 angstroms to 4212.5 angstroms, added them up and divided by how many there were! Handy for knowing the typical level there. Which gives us 8.1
